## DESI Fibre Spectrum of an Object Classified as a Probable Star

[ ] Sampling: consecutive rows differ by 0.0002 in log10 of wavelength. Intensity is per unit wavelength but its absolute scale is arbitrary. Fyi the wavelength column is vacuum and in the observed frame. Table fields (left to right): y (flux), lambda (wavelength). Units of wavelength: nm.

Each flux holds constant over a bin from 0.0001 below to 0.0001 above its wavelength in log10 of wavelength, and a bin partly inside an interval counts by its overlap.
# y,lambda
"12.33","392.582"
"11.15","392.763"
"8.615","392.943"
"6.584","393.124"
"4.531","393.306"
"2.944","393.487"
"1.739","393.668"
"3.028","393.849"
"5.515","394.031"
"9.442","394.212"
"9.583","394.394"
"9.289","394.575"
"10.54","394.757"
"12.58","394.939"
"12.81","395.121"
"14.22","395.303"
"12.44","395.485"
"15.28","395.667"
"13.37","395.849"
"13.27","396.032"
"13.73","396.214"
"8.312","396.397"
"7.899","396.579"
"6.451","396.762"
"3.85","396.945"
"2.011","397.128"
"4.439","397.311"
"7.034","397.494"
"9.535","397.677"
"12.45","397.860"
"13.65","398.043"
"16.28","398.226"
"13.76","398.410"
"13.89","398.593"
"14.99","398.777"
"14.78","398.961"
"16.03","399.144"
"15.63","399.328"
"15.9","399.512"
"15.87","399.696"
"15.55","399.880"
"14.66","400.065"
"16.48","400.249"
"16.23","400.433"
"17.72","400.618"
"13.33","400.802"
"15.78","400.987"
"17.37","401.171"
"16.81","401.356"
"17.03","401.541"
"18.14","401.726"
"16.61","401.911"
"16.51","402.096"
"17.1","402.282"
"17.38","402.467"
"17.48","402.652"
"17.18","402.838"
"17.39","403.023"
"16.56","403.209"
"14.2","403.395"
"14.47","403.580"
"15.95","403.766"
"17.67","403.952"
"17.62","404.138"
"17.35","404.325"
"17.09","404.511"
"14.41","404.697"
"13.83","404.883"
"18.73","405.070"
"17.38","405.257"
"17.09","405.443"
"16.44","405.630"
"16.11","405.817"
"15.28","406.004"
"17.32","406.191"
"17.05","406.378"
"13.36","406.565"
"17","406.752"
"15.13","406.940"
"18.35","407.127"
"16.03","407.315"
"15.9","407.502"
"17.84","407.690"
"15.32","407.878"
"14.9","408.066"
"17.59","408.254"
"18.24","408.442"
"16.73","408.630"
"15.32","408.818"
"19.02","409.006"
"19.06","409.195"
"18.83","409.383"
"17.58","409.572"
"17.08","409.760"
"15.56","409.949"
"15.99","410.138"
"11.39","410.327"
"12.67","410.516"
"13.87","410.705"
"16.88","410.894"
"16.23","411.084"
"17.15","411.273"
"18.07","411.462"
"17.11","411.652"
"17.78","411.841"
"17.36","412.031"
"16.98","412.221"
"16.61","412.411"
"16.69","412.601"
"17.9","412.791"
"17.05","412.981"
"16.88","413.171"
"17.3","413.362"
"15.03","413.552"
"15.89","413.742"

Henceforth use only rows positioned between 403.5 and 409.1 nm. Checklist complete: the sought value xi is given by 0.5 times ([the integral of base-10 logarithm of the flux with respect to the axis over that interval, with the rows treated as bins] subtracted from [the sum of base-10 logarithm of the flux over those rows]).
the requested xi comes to 14.8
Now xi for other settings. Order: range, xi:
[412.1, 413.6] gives 4.0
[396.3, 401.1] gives 11.1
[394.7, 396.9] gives 5.2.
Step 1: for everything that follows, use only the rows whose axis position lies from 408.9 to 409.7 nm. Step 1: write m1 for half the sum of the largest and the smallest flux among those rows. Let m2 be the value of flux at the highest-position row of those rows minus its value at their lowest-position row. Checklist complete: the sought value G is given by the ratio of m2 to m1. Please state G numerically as -0.08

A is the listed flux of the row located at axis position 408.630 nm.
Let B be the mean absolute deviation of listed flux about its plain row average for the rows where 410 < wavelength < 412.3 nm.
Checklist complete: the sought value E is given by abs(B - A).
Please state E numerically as 15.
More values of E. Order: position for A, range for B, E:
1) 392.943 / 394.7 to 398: 5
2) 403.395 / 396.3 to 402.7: 11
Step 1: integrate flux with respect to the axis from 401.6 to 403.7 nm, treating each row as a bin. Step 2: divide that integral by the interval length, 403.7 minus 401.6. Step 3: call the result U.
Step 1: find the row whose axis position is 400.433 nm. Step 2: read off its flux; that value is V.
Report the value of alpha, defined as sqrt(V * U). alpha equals 16.4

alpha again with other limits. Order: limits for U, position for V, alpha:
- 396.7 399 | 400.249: 13.0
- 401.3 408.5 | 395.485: 14.3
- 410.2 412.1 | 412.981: 16.4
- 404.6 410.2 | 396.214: 15.1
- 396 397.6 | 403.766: 10.7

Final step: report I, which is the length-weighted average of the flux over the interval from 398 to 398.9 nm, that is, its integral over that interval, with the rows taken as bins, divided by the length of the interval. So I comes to 14.6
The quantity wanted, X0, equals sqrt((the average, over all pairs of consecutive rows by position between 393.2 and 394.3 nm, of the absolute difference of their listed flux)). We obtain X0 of 1.45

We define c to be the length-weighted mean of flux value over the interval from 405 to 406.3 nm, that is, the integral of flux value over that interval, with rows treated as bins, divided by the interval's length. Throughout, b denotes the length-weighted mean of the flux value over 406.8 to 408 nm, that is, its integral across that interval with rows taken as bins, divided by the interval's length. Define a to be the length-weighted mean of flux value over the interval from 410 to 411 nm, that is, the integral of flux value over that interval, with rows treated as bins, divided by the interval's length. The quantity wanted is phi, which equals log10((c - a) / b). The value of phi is -0.8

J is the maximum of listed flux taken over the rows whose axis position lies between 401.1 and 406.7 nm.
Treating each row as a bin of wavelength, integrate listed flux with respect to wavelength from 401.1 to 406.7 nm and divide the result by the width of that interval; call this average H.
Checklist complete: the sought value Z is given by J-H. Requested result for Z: 2.2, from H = 16.6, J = 18.73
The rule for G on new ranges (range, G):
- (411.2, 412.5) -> -0.03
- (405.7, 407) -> -0.06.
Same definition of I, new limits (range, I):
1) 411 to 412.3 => 17.3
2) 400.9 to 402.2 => 16.9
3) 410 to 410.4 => 14.0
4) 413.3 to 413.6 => 16.2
